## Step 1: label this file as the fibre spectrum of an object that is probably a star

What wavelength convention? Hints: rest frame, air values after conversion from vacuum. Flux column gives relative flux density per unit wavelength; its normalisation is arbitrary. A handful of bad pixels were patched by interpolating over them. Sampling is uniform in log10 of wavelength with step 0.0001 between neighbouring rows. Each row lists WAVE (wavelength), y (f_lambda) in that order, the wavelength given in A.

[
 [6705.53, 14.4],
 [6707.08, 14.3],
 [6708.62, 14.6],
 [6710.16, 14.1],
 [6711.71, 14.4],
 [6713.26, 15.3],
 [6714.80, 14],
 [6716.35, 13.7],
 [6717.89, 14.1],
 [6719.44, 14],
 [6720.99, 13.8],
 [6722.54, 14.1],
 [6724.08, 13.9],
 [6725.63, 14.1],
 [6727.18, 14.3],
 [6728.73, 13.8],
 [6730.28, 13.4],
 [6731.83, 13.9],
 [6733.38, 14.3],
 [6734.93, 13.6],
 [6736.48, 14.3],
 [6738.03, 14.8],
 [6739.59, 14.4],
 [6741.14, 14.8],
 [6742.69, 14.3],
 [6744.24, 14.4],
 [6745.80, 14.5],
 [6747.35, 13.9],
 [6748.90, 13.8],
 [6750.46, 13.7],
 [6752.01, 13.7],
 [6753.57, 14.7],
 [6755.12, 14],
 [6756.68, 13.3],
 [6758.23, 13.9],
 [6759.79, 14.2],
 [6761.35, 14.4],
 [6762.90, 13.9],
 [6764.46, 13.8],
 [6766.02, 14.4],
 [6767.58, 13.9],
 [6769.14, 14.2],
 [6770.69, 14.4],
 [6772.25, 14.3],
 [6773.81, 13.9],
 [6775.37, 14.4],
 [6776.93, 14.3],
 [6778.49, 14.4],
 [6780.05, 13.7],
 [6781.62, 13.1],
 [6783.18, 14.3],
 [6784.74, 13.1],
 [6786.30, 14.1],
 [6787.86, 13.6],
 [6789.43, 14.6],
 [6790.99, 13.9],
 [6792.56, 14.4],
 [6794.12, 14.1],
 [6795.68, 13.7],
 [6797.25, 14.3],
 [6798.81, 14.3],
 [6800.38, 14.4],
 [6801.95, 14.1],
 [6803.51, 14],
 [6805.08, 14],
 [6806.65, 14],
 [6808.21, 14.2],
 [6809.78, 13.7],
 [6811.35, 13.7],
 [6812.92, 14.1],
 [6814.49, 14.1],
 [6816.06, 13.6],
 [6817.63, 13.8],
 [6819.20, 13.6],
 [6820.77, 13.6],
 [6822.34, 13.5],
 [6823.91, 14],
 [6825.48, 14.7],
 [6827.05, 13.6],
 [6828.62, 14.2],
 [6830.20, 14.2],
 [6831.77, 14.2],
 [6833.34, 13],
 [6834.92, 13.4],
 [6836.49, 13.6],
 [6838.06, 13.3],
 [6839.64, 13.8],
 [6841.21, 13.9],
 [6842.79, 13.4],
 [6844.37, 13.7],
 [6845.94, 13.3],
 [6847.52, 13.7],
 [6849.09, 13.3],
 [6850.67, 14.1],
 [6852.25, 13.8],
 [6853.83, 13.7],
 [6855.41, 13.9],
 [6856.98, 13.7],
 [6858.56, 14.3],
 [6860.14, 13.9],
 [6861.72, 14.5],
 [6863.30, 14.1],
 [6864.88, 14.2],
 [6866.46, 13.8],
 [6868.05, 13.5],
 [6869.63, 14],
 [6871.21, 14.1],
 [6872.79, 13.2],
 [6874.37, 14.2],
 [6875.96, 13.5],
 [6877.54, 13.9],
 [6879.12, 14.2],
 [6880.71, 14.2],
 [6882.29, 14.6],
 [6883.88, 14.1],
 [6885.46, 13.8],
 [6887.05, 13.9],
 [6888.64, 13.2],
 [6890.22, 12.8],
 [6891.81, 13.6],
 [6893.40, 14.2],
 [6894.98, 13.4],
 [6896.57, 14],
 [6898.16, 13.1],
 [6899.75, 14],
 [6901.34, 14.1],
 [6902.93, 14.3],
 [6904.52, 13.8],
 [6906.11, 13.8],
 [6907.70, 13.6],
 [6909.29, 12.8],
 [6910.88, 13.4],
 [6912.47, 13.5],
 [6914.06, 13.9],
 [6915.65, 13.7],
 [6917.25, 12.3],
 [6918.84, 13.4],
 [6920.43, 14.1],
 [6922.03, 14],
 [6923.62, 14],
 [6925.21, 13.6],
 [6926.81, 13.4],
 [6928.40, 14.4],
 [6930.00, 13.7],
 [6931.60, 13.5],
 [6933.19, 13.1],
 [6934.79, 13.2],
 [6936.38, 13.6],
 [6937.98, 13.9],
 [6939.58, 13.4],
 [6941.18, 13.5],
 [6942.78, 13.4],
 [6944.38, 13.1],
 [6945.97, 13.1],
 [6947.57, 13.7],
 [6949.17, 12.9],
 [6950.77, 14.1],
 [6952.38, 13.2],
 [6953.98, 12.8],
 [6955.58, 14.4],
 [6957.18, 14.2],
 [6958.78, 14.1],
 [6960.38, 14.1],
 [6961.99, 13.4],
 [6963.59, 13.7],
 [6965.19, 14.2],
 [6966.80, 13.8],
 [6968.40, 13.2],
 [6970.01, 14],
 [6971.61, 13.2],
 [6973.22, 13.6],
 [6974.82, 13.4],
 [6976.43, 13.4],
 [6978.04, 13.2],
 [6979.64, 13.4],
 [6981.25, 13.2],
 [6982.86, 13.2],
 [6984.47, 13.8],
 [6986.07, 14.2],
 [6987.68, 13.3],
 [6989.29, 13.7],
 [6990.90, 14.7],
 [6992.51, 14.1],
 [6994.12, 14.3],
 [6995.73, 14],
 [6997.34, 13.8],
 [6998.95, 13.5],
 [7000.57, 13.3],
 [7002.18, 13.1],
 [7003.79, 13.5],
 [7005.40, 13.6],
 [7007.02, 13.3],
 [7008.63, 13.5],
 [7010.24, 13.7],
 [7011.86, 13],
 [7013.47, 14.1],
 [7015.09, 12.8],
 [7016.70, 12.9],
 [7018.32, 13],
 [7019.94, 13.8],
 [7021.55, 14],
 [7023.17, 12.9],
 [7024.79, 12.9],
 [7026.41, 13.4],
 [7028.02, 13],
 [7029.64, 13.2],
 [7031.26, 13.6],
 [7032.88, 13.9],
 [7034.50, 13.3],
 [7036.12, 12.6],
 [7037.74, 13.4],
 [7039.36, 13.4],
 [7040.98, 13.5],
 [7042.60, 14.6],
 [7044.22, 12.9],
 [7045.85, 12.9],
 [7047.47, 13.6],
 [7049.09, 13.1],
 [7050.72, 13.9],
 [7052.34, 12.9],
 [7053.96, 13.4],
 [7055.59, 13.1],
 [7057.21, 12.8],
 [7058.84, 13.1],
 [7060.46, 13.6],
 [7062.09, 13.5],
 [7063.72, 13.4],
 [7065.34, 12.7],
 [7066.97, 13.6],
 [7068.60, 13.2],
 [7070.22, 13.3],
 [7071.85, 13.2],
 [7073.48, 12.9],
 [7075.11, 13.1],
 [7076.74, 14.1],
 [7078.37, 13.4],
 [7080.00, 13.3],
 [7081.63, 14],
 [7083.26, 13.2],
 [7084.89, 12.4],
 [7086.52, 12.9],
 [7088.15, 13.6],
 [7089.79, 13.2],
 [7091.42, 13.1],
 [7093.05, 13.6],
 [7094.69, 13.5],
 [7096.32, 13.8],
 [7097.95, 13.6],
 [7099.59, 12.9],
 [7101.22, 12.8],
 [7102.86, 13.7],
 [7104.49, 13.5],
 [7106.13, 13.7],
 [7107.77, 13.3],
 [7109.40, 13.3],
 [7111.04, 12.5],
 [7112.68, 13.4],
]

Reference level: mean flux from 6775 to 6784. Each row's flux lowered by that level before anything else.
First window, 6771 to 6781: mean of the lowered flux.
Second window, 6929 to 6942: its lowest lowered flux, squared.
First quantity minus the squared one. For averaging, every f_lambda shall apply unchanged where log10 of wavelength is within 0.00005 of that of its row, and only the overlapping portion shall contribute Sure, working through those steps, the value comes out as -0.7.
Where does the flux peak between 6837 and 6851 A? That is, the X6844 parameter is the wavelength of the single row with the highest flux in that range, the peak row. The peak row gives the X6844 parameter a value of 6850.67 A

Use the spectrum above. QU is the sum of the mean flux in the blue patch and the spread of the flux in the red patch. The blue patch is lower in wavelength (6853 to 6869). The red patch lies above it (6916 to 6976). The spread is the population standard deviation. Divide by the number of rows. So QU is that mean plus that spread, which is 14.4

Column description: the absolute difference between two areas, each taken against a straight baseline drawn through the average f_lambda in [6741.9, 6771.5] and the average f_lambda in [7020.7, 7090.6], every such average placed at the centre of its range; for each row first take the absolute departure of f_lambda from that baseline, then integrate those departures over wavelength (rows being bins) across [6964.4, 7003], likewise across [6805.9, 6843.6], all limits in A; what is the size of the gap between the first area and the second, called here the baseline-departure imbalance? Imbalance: 2.6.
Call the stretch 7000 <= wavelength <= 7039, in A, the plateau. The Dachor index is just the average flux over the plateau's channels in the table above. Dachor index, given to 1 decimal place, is 13.3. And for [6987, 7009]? 13.7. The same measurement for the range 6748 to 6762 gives 14.0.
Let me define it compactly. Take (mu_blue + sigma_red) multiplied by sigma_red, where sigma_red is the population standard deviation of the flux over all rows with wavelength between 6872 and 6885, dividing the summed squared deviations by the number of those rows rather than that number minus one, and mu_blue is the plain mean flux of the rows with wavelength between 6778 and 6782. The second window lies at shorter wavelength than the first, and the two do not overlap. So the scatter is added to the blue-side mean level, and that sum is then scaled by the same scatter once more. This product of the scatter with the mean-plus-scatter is 5.9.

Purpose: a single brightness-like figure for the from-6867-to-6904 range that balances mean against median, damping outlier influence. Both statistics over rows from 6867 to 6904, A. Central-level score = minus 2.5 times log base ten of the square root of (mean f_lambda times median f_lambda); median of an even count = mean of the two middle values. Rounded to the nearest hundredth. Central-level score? -2.86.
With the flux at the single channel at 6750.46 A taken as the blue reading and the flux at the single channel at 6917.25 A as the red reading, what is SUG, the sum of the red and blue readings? 26.0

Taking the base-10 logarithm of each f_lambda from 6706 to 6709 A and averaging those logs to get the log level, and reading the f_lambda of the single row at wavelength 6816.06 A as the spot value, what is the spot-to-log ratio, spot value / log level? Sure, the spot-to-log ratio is 11.7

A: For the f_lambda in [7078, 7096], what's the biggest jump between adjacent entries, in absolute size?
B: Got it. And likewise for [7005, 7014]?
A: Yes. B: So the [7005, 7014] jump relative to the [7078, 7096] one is 1.4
